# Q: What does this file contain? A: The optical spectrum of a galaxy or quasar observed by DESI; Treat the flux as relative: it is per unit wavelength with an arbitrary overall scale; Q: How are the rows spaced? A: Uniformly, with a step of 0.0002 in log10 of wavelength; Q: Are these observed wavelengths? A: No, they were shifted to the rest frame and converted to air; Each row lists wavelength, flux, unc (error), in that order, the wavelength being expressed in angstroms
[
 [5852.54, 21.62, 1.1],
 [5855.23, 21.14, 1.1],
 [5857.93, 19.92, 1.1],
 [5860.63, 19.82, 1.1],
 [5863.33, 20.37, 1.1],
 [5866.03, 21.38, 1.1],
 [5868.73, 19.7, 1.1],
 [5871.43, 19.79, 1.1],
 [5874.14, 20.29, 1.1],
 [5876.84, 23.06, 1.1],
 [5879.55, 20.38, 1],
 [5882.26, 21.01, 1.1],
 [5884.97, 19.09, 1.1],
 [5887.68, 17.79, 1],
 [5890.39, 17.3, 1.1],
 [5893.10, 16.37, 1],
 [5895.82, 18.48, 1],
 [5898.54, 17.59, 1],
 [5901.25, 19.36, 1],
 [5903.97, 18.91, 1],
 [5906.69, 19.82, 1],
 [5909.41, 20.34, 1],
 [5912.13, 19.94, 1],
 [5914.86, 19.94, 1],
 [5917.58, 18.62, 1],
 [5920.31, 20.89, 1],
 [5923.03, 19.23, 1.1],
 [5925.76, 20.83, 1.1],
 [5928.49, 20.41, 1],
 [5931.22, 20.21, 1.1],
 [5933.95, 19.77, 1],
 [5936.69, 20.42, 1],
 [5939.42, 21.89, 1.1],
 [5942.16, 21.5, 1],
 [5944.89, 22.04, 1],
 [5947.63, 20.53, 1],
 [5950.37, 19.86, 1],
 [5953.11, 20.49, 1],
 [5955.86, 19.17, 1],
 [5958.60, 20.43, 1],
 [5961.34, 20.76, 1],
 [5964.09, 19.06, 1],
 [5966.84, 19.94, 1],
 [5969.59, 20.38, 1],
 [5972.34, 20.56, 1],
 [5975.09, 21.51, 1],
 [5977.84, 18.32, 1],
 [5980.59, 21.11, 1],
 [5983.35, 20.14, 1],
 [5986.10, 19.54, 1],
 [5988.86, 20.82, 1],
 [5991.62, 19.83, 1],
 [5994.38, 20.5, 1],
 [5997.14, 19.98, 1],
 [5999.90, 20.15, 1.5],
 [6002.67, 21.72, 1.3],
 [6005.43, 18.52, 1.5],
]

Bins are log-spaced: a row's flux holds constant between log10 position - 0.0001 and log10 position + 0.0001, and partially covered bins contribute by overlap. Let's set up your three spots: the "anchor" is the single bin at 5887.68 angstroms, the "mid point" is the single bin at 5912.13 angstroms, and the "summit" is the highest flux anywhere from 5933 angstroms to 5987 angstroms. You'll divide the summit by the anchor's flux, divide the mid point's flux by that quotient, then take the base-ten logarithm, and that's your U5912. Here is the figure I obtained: 1.21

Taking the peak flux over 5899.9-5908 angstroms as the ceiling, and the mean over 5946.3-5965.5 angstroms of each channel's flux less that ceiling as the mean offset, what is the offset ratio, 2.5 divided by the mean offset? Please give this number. 11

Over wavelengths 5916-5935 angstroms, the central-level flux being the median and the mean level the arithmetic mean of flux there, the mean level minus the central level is -0.2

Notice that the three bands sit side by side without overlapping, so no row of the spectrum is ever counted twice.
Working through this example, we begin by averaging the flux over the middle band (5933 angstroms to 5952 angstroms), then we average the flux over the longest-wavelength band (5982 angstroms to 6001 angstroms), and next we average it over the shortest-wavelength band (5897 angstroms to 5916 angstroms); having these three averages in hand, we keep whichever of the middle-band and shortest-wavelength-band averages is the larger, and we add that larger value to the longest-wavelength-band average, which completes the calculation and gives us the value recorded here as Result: 41.0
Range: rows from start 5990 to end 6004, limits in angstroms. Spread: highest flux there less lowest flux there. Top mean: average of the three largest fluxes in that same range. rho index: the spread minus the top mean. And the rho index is -18.9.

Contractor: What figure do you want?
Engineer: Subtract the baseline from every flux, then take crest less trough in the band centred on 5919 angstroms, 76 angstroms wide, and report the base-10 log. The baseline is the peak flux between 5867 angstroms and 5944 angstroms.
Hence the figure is 0.75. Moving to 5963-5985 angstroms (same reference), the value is 0.50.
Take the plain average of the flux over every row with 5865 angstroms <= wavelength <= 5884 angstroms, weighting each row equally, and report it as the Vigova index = 20.8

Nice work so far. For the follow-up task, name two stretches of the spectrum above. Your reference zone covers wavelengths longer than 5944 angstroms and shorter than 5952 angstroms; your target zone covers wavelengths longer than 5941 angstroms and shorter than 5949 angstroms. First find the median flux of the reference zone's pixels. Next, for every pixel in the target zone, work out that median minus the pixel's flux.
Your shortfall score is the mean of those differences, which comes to -0.8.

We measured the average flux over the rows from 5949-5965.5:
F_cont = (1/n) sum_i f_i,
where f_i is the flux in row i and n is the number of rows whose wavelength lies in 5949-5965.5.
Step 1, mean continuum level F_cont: 20.0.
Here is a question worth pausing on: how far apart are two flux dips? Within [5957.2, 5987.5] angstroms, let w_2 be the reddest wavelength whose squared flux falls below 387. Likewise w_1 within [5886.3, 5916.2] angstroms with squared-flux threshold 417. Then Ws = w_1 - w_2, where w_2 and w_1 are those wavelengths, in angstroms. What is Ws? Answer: -71.2 angstroms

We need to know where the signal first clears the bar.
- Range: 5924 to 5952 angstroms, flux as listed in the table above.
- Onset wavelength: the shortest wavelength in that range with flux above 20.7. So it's 5925.76 angstroms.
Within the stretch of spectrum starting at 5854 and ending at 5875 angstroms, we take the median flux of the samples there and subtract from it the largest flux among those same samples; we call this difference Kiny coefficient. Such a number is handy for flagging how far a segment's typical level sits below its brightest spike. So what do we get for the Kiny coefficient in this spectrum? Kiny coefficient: -1.3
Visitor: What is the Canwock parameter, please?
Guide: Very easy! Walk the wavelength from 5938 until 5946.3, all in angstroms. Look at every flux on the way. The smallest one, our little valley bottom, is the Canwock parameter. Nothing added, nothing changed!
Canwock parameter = 21.5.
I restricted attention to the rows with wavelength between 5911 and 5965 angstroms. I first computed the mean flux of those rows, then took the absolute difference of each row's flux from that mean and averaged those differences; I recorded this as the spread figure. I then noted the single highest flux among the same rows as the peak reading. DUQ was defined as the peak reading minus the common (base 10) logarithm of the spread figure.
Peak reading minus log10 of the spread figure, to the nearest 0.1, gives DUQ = 22.2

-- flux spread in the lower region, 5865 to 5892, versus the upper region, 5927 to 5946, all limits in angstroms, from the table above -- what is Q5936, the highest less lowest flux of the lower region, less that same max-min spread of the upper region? 3.5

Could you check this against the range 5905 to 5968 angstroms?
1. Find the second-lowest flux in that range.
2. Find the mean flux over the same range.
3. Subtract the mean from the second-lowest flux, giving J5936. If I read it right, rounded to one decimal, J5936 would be -1.2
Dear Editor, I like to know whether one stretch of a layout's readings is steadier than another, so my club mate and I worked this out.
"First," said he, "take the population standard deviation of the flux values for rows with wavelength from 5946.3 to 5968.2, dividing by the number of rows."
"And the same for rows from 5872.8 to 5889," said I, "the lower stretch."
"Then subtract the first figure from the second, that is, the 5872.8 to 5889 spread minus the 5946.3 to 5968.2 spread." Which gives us 1.03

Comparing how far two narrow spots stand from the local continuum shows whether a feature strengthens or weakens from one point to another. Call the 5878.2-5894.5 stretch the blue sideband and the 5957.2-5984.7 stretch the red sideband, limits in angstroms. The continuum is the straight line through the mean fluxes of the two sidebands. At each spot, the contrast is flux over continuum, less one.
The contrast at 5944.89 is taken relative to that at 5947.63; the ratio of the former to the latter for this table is 3.1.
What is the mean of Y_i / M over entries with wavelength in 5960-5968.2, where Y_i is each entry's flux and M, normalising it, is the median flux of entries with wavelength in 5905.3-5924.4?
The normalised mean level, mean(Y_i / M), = 1.00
